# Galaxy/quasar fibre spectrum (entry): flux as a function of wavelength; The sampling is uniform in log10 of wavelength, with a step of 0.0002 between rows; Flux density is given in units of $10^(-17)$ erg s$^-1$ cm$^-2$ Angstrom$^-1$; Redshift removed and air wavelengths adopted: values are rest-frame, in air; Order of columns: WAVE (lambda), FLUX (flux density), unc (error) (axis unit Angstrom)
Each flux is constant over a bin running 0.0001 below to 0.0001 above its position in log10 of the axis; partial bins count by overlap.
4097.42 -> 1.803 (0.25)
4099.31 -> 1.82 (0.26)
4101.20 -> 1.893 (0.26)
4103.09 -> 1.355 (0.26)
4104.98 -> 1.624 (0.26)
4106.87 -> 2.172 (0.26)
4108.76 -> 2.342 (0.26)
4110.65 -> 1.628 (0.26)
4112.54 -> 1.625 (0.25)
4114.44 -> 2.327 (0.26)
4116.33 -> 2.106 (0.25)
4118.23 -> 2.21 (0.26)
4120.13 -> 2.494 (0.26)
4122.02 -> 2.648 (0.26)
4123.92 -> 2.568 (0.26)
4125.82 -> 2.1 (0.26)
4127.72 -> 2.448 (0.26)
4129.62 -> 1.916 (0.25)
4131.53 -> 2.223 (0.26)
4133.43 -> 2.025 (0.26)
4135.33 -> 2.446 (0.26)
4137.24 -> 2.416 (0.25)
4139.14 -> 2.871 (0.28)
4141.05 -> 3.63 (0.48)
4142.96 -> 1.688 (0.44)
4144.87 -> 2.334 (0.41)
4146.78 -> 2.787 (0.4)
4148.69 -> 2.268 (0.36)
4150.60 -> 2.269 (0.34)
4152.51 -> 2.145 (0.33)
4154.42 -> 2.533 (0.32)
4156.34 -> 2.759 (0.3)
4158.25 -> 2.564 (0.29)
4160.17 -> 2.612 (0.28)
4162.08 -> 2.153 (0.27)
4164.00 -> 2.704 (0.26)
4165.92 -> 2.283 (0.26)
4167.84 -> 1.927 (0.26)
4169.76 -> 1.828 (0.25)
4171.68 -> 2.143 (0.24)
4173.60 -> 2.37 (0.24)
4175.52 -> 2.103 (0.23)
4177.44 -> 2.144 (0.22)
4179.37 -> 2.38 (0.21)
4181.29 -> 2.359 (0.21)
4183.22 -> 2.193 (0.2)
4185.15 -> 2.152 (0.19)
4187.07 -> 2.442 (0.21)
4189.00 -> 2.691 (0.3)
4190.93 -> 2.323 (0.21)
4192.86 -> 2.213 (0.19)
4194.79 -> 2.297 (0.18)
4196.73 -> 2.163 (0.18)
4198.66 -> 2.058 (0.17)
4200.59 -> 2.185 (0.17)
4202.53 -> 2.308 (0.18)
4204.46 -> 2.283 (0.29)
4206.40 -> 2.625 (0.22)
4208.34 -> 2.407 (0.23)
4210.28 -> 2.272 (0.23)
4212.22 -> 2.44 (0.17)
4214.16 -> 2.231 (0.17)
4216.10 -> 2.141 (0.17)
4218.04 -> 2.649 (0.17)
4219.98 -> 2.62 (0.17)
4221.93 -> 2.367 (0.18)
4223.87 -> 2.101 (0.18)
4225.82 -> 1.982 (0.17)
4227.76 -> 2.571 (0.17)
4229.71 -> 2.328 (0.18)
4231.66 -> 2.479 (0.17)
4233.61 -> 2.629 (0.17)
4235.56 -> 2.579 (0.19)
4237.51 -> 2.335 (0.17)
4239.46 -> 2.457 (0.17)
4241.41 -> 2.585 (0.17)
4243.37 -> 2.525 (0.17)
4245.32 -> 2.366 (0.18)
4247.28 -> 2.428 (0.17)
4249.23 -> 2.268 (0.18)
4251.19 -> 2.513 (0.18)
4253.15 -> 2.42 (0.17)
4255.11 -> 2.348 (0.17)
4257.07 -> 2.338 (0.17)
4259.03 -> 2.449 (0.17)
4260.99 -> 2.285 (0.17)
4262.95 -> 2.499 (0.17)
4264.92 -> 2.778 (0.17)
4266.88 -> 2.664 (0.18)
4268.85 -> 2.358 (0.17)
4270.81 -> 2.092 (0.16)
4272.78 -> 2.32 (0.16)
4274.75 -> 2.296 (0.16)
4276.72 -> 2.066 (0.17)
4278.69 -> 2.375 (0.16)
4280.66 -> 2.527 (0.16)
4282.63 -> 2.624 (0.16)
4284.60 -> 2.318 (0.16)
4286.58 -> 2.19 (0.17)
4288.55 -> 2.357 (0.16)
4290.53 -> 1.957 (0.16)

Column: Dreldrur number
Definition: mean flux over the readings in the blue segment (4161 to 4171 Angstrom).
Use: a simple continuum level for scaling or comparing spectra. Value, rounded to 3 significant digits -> 2.18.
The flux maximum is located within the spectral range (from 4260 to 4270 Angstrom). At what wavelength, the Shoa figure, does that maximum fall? 4264.92 Angstrom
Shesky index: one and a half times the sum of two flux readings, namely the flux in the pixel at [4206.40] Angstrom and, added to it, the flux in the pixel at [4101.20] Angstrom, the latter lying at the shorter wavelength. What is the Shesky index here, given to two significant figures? 6.8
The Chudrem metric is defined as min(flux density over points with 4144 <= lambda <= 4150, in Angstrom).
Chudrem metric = 2.268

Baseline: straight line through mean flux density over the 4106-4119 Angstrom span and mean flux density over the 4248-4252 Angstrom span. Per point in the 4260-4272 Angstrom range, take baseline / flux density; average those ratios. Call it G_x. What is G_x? 1.00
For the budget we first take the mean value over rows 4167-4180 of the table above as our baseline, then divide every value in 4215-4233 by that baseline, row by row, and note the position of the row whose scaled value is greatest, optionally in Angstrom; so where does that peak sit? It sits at 4218.04 Angstrom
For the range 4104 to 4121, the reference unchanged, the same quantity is 4120.13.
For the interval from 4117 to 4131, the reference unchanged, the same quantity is 4122.02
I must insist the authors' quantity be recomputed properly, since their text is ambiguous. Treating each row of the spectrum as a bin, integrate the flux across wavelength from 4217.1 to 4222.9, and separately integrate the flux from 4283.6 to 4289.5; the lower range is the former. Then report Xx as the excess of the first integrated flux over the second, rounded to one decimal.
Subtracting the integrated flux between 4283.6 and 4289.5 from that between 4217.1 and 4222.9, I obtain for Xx 1.3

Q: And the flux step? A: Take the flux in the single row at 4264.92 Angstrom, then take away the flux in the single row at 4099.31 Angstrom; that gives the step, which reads 1.0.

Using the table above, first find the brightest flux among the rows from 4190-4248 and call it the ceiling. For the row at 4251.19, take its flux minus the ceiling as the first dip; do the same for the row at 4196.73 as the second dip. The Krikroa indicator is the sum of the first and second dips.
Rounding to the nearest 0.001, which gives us -0.622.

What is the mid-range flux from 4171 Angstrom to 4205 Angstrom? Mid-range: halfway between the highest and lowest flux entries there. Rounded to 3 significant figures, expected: 2.37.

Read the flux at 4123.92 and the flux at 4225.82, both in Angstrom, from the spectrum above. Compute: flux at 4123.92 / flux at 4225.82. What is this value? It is 1.30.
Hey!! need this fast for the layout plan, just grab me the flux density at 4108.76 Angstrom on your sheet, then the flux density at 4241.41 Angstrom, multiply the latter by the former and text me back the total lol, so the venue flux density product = 6.1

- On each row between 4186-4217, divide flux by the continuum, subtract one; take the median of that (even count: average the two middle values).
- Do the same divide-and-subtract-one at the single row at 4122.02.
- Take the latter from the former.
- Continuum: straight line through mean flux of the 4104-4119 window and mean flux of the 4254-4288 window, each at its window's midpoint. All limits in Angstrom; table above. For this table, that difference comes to -0.27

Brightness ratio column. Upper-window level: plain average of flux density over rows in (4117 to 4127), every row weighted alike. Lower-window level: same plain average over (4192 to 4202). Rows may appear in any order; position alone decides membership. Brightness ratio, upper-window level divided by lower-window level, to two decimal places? 1.10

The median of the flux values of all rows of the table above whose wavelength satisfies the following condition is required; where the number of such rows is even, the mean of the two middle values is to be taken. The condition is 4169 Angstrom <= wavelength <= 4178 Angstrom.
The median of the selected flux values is 2.14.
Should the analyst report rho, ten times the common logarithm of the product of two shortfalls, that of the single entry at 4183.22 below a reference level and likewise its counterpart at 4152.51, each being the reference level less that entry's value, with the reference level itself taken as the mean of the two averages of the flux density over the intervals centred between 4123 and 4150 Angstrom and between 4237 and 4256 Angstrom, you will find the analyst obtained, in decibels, -12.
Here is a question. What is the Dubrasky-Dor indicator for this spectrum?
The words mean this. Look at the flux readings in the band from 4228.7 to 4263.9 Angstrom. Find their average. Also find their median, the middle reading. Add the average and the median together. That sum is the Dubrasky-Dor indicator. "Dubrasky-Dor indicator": 4.87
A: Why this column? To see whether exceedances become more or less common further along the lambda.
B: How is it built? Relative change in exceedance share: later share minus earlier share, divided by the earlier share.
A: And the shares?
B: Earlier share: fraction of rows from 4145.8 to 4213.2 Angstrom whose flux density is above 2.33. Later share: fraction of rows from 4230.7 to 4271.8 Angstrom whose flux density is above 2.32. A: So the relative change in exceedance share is 1.1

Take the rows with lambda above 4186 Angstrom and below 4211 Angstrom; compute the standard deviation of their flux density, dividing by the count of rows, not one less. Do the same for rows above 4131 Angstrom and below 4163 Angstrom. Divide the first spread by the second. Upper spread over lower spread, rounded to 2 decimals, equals 0.41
